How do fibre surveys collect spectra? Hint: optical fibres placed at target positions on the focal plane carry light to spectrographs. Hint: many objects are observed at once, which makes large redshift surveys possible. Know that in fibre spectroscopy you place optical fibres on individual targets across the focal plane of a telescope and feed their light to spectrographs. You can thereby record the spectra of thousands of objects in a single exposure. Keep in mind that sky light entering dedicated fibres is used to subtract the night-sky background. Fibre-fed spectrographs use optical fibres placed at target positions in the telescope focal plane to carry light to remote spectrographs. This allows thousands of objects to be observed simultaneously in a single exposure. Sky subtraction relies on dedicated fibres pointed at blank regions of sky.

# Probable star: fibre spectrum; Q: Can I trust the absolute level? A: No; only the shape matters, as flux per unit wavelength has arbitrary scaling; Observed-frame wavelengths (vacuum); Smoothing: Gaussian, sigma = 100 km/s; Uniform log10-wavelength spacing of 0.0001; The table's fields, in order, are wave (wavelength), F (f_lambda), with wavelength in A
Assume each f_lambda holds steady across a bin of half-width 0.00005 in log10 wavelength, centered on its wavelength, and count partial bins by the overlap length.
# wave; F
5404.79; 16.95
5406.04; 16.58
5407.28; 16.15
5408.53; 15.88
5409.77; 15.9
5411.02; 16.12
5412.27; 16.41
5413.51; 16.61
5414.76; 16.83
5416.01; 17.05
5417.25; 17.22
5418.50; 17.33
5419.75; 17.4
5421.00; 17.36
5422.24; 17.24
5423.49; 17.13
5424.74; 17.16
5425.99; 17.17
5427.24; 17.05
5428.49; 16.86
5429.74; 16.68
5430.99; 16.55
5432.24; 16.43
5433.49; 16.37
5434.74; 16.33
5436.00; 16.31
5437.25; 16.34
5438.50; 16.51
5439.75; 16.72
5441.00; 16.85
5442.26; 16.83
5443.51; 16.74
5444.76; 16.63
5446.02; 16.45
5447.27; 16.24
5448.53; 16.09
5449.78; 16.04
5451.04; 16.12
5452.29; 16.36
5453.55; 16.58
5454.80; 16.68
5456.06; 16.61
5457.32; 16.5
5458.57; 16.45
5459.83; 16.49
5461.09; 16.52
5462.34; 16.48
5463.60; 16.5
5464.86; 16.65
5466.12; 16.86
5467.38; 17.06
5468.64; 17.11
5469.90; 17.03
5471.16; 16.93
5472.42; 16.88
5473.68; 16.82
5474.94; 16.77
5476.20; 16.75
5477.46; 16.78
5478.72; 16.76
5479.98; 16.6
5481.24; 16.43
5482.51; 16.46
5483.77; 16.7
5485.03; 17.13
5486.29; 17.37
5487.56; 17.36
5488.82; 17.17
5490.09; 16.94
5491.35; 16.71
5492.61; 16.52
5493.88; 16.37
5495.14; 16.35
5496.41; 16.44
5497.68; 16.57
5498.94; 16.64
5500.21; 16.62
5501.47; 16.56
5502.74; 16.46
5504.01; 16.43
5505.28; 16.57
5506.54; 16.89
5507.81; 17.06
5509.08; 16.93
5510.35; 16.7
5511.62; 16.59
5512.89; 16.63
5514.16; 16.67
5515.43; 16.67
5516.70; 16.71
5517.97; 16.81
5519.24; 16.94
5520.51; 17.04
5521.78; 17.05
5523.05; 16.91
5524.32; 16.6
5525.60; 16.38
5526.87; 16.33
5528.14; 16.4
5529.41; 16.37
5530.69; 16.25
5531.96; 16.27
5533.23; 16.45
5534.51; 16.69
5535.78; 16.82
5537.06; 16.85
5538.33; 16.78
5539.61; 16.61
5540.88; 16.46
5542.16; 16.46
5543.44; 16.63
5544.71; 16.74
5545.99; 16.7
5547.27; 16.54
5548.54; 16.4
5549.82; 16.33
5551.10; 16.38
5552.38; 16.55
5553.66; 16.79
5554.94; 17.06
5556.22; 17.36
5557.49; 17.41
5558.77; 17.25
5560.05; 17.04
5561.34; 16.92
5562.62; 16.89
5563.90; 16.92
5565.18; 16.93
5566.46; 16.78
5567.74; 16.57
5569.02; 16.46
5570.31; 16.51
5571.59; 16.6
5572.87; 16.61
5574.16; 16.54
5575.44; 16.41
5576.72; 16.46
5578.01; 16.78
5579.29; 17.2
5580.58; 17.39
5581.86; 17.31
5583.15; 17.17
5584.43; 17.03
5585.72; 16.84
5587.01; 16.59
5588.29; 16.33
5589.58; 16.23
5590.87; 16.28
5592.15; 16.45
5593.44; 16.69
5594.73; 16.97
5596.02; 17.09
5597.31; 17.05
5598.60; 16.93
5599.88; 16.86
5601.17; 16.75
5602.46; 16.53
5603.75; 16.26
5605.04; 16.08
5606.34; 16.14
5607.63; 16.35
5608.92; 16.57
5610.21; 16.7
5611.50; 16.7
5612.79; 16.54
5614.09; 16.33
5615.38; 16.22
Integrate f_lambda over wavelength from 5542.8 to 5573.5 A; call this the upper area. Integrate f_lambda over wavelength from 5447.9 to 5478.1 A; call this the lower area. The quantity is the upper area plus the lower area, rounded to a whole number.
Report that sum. 1017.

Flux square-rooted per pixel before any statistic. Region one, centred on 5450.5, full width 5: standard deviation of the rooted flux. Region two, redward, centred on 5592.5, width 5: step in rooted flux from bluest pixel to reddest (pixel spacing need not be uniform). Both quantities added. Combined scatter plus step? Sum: 0.10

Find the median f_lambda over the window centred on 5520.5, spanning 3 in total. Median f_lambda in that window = 17.0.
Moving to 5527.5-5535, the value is 16.4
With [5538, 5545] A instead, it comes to 16.6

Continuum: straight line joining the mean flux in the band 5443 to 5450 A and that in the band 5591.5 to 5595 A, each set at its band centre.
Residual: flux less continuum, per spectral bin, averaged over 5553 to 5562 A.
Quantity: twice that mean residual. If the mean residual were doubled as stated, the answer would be 1.0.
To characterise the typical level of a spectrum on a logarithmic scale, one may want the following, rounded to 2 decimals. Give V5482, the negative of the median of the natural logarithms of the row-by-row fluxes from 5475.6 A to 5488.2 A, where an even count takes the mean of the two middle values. -2.82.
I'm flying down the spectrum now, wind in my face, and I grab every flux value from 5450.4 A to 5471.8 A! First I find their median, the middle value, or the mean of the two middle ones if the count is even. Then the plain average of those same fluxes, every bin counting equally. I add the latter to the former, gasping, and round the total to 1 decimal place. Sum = 33.2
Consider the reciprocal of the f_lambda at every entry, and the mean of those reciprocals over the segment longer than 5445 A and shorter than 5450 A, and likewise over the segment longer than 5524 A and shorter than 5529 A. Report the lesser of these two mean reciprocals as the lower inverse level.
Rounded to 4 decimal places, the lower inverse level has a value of 0.0609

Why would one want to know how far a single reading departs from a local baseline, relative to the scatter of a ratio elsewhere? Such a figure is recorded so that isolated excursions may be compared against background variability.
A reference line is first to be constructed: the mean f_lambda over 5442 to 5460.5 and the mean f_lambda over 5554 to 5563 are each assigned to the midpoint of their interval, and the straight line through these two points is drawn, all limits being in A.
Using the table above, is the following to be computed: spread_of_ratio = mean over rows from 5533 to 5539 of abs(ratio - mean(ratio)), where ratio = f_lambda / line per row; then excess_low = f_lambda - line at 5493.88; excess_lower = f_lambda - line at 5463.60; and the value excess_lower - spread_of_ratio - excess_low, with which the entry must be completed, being 0.3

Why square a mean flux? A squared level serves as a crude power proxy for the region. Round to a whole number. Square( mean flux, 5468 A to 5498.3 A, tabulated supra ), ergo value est 282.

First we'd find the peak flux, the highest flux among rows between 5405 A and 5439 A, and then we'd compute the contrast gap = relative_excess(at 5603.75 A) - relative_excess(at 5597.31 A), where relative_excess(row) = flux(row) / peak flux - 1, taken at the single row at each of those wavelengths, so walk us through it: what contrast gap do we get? -0.05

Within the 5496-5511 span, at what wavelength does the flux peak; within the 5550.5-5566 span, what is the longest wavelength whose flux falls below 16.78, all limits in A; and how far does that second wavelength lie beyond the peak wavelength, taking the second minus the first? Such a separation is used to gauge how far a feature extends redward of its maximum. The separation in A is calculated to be 44.6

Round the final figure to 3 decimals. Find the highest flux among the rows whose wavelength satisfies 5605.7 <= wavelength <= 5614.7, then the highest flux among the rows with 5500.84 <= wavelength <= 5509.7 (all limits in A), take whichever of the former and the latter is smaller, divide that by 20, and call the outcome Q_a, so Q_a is 0.835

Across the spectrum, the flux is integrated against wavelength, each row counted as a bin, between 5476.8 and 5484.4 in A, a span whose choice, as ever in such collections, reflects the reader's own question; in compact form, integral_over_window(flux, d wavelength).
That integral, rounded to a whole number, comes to 126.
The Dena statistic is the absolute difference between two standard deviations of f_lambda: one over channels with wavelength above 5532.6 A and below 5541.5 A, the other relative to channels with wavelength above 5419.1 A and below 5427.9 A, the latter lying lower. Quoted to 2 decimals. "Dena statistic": 0.04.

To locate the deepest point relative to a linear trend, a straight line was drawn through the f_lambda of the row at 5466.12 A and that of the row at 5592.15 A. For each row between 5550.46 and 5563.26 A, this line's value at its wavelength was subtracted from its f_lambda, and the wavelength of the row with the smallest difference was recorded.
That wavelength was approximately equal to 5551.10 A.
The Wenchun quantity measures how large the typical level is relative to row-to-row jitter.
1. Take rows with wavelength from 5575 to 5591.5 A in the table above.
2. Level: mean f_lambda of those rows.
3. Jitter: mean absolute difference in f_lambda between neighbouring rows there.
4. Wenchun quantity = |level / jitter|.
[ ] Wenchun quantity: 92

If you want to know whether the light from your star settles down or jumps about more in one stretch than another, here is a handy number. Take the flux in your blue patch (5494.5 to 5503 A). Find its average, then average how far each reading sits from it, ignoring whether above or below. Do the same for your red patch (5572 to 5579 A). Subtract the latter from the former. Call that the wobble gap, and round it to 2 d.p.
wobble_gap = -0.02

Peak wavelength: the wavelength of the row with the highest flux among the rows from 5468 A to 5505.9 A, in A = 5486.29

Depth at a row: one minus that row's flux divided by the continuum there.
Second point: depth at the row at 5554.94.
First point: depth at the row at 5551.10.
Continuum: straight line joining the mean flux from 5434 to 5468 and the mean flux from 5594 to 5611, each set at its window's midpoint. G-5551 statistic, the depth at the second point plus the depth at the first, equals -0.015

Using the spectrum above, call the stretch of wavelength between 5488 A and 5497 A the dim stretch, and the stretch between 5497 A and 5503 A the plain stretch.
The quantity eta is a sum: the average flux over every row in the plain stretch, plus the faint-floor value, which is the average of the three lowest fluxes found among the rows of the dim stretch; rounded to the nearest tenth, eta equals 33.0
